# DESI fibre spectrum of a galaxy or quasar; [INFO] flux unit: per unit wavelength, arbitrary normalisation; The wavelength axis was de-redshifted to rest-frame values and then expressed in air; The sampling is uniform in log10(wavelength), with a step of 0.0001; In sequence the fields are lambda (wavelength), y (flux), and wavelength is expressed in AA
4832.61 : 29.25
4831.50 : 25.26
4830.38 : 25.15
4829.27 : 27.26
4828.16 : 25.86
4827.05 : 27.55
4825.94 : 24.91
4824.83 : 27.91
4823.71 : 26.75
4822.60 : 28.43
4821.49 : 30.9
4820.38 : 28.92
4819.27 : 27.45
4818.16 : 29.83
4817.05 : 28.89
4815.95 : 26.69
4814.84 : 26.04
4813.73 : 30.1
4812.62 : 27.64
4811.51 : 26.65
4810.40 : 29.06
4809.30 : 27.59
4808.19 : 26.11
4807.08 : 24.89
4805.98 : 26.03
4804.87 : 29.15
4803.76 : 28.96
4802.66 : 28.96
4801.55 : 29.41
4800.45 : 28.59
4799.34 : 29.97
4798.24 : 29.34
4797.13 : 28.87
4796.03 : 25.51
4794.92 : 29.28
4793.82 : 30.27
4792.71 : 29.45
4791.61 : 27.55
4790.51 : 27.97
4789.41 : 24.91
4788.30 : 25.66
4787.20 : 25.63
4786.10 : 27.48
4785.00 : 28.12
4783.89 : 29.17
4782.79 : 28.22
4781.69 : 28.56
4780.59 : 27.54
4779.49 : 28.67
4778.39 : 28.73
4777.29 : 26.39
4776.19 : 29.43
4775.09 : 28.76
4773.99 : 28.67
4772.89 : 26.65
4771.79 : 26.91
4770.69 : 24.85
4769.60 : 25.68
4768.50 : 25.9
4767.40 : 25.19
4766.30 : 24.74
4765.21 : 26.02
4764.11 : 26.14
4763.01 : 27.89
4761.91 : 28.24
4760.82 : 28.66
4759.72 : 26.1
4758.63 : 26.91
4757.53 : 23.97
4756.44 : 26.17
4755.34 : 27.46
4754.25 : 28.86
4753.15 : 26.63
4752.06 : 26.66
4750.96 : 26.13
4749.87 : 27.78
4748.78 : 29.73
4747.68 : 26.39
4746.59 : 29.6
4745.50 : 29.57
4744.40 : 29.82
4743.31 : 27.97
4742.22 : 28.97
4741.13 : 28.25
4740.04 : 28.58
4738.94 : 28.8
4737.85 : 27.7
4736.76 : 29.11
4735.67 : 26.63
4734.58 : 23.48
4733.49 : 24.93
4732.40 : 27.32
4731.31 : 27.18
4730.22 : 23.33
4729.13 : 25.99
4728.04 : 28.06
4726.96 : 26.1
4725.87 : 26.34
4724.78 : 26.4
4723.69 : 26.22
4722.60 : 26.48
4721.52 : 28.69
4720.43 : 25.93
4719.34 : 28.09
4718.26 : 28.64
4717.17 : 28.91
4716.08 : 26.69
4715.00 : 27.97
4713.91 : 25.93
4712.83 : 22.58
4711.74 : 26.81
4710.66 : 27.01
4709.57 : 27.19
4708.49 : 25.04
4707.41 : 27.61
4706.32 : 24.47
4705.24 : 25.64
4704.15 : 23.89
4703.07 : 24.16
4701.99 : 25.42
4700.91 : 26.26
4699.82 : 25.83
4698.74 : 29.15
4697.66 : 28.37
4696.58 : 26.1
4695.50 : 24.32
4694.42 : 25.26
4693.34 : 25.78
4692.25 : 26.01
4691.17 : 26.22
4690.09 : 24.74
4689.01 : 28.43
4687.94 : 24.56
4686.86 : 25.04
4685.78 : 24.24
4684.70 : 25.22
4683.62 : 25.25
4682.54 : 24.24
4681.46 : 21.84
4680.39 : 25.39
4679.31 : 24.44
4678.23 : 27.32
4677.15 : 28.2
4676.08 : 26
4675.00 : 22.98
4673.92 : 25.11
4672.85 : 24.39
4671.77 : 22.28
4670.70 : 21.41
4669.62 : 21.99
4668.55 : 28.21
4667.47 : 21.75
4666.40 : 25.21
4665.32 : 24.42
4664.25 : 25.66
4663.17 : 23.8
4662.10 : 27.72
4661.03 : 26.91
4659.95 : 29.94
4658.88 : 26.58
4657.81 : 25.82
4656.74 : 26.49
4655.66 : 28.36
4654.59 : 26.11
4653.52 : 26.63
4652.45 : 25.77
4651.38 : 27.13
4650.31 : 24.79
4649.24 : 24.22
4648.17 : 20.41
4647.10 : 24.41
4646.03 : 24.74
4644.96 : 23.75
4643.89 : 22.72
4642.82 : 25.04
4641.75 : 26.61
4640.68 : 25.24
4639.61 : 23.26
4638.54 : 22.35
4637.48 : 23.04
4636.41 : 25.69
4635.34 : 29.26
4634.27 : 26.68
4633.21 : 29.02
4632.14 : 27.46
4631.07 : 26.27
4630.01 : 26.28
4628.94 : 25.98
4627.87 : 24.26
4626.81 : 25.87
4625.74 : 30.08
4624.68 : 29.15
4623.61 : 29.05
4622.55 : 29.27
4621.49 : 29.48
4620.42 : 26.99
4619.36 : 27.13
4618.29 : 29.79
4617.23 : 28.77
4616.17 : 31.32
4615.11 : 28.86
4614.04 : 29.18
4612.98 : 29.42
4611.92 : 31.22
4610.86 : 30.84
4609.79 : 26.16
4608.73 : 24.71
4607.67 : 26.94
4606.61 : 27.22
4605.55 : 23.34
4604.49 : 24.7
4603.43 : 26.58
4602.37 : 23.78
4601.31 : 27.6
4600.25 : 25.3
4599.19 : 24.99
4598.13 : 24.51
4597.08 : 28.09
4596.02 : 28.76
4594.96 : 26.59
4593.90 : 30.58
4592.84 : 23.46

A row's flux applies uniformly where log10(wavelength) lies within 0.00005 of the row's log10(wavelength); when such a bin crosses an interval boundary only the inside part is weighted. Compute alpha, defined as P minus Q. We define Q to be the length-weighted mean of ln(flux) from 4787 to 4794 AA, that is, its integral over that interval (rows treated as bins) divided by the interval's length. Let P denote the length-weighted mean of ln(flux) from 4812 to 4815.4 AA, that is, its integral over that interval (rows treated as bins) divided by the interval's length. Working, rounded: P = 3.32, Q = 3.30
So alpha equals 0.02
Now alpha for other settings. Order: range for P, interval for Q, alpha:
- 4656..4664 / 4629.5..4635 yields -0.02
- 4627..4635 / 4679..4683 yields 0.10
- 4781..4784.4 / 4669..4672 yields 0.26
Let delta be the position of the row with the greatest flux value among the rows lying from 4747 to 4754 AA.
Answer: 4748.78 AA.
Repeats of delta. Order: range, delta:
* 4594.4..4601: 4596.02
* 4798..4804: 4799.34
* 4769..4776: 4775.09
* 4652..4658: 4655.66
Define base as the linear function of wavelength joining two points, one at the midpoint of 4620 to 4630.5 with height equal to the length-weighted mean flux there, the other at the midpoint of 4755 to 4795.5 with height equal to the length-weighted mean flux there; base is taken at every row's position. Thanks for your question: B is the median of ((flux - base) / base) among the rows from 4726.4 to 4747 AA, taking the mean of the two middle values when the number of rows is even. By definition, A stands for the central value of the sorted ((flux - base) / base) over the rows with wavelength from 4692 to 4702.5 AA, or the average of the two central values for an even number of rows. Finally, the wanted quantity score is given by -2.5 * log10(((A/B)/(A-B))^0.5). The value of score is -1.8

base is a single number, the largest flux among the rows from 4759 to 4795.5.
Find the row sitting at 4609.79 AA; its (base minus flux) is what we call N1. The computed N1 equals 4.1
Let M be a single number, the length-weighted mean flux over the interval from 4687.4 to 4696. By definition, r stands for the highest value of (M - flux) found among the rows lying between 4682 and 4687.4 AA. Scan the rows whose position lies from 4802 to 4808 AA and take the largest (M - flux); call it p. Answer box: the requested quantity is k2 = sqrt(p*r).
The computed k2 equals 1.1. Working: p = 0.8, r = 1.4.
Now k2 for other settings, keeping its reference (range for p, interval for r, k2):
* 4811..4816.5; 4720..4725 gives 0.3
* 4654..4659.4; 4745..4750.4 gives 0.3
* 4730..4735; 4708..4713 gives 2.7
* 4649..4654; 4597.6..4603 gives 1.7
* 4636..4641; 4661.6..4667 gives 2.5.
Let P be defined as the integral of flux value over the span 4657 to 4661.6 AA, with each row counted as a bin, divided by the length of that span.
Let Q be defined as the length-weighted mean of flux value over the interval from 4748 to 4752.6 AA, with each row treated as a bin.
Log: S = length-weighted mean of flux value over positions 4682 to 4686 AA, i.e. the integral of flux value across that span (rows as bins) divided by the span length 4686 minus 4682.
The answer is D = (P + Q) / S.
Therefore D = 2.21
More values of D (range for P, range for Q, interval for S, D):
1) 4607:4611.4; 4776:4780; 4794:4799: 1.94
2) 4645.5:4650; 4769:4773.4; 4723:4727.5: 1.89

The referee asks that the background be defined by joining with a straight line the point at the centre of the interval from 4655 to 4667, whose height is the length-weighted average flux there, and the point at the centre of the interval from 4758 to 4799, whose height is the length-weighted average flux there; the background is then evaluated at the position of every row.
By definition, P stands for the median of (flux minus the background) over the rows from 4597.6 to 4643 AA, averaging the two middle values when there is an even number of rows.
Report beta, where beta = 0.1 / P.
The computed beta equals 0.152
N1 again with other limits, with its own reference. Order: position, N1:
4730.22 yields 6.9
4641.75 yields 3.7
